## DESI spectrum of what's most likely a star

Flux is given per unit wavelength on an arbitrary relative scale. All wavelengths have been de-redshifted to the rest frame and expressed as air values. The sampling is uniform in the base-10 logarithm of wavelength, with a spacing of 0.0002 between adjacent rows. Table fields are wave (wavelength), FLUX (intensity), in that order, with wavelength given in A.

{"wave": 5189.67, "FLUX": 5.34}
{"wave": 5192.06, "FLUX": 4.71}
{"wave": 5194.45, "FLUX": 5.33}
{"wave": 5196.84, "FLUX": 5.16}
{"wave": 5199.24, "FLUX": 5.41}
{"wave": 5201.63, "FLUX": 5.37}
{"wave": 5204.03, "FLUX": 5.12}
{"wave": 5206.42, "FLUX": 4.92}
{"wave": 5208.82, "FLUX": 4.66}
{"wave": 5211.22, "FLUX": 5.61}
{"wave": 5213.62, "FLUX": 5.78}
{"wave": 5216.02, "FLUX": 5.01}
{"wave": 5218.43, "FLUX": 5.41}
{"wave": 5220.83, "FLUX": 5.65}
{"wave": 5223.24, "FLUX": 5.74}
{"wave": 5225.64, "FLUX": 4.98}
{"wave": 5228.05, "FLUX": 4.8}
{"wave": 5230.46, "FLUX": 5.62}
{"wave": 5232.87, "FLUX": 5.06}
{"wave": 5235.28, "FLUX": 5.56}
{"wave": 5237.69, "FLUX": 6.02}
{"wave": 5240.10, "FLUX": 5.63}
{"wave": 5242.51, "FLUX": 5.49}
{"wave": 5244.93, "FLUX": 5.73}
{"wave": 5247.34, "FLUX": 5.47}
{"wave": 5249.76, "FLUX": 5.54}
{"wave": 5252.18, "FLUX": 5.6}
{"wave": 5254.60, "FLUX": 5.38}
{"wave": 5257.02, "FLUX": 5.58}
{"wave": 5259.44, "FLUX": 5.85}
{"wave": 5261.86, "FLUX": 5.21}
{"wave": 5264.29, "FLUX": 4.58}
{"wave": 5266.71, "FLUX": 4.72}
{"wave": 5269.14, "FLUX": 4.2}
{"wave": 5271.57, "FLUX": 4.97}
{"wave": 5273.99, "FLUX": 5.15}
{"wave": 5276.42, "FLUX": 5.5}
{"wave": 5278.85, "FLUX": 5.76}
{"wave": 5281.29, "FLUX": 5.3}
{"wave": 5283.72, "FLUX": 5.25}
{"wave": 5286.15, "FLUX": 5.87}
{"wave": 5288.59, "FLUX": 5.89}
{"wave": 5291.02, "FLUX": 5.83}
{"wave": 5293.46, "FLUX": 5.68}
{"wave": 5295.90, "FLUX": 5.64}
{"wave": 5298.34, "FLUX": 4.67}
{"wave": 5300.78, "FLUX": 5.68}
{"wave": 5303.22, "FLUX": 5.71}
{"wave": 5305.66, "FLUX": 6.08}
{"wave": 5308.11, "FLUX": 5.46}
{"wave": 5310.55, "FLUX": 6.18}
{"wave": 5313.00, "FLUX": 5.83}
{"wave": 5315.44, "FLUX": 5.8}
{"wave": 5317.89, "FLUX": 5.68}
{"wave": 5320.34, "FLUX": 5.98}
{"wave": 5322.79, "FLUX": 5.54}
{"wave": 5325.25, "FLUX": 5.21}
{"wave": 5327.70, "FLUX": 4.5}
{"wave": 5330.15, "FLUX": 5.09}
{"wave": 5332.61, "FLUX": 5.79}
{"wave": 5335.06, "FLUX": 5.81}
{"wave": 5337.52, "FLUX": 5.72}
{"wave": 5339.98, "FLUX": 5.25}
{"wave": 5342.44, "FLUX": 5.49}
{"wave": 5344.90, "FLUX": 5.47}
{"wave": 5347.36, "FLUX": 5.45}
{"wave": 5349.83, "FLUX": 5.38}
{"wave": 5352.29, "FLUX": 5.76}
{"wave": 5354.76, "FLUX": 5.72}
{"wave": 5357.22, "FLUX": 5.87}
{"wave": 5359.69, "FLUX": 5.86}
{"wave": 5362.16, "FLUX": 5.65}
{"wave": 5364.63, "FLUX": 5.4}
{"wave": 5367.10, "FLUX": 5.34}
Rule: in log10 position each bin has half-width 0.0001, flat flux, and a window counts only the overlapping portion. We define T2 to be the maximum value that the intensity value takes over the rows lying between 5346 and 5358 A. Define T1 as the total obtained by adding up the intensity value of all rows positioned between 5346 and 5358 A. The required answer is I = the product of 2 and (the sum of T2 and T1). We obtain 68.1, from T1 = 28.2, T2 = 5.87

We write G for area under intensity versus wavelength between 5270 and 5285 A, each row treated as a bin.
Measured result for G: 79.5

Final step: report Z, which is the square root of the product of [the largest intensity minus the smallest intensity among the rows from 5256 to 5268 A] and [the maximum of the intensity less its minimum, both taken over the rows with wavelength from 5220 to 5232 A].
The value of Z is 1.09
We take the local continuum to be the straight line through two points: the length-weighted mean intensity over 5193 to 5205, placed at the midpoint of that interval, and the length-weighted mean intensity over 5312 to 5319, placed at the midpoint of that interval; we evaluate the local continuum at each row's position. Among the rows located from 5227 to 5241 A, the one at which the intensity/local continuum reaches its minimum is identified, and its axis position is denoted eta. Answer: 5228.05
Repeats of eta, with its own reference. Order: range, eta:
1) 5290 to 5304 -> 5298.34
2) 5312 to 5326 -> 5325.25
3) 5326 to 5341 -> 5327.70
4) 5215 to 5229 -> 5228.05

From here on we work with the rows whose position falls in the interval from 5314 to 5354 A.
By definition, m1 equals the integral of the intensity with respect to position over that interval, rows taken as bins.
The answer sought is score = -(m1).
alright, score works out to -220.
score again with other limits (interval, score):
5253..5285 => -166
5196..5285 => -473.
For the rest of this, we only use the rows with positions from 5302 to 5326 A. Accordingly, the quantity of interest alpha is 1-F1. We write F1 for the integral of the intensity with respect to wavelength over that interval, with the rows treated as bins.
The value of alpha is -137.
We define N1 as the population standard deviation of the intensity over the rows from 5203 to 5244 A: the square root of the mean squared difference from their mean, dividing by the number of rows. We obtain 0.38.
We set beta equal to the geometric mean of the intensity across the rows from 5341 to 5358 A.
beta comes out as 5.6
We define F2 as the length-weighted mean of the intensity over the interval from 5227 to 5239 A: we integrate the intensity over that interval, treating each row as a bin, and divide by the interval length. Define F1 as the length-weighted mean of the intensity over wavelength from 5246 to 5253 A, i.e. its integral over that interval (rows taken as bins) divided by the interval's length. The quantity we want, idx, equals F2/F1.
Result 0.979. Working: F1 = 5.54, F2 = 5.42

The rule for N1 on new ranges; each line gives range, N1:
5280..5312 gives 0.38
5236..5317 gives 0.44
